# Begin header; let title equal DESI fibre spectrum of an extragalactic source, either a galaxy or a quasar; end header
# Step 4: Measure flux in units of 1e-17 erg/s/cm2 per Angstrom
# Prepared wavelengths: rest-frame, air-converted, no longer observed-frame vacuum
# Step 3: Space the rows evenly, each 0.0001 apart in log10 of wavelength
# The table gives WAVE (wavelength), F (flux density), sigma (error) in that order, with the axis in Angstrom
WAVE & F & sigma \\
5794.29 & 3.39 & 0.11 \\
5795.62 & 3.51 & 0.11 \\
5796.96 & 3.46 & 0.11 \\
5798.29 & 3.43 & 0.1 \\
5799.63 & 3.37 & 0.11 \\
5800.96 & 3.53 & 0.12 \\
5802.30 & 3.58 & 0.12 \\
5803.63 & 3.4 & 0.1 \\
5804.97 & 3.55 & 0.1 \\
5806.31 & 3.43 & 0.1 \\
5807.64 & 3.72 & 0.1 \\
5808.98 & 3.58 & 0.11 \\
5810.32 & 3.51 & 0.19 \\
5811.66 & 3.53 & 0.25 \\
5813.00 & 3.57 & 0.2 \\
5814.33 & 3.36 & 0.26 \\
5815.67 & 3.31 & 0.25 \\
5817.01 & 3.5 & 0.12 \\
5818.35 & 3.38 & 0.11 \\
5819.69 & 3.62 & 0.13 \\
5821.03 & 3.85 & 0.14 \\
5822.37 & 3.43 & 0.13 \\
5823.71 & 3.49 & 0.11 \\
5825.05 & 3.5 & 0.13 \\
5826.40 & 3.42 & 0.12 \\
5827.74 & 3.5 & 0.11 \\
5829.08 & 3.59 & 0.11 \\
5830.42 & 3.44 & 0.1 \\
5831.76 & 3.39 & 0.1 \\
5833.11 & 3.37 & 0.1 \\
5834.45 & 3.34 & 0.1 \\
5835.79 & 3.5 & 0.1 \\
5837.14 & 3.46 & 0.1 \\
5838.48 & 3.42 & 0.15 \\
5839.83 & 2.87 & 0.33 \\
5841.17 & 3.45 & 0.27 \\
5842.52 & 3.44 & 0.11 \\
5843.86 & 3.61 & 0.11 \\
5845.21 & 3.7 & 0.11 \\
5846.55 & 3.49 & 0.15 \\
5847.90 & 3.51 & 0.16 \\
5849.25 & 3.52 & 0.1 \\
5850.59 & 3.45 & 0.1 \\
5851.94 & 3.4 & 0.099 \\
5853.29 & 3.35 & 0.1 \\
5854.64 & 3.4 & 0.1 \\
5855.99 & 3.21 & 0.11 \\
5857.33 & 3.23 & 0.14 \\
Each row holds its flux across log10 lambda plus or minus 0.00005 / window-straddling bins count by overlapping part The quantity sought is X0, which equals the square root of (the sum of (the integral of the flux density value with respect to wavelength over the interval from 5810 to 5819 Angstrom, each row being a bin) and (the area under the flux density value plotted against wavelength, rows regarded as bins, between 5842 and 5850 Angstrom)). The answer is 7.7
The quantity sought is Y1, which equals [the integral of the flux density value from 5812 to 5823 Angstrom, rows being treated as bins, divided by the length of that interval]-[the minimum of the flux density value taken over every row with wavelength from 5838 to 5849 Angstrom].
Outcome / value 0.64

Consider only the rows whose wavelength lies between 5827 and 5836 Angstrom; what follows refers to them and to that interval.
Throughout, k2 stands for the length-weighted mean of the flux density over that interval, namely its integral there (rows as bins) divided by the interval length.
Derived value 3.45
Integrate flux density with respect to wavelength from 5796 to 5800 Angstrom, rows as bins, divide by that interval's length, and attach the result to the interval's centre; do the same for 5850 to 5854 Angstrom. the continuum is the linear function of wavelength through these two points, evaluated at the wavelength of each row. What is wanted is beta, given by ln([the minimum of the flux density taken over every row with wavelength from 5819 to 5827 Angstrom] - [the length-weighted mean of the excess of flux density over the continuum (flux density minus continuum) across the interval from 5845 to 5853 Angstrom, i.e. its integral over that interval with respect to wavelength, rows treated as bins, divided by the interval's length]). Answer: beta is 1.20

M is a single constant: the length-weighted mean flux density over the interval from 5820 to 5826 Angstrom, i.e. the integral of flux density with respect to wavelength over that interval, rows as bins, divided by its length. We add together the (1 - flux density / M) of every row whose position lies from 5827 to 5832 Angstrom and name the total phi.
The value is 0.09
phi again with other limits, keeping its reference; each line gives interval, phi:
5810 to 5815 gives 0.08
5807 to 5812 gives -0.03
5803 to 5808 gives 0.04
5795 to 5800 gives 0.13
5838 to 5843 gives 0.30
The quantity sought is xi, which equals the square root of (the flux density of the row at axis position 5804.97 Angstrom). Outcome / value 1.88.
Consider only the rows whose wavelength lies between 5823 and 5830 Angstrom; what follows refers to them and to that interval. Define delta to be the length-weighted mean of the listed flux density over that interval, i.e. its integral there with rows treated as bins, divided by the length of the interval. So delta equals 3.50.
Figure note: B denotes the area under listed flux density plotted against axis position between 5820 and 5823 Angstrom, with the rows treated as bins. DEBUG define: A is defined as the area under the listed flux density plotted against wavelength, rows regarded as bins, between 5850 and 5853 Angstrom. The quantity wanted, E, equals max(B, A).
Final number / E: 10.9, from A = 10.23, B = 10.9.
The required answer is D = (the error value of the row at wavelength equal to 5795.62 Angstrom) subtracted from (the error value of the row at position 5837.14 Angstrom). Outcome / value -0.010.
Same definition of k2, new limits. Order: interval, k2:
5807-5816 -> 3.52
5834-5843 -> 3.35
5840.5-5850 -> 3.53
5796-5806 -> 3.47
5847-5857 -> 3.40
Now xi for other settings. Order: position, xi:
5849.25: 1.88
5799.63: 1.84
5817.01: 1.87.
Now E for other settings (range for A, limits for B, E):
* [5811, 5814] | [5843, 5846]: 10.9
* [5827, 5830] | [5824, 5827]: 10.6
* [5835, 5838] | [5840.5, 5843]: 10.4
